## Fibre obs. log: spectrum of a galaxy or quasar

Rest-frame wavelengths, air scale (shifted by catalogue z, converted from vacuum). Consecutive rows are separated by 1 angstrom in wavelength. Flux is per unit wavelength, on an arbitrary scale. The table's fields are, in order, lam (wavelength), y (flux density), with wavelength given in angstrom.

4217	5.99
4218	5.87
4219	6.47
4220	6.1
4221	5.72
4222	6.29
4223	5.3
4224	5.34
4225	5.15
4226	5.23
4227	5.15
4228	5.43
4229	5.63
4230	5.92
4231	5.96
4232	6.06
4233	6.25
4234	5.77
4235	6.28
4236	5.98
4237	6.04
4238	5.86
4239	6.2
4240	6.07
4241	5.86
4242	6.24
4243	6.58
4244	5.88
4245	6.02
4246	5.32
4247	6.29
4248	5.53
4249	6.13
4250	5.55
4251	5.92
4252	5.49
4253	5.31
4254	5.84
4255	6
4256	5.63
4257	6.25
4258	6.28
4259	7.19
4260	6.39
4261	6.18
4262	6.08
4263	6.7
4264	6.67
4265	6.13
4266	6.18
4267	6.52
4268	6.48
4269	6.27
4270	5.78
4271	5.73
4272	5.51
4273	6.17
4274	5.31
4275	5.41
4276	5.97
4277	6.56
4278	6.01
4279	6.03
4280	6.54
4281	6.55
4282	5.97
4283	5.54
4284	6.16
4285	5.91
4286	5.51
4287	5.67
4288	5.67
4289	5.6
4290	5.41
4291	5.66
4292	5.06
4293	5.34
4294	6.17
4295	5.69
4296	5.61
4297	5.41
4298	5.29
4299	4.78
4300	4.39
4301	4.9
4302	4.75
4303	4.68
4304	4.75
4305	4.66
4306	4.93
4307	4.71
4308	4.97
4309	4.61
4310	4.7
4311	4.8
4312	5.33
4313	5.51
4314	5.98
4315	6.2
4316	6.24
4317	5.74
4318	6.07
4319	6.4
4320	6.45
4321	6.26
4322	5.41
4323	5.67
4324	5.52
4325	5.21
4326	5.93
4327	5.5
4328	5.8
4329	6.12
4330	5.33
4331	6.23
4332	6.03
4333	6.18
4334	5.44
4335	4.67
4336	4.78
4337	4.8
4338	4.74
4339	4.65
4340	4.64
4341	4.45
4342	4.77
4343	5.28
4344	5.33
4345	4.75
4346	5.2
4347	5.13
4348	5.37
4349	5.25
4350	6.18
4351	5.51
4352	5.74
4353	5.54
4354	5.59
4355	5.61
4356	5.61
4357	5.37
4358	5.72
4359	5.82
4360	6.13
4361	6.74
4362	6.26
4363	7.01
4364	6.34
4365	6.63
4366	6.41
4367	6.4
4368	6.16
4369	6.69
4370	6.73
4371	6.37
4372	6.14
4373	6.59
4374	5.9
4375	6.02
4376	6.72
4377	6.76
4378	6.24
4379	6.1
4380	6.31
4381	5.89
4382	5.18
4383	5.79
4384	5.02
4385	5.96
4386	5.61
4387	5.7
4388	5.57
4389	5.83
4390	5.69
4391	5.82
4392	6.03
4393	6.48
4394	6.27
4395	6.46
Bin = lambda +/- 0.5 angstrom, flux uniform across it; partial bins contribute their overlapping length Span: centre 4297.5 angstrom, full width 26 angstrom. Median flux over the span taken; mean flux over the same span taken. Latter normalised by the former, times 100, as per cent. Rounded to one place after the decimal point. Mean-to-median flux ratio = 100.2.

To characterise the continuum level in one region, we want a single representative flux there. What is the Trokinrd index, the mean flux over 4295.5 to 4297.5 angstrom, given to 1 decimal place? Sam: 5.5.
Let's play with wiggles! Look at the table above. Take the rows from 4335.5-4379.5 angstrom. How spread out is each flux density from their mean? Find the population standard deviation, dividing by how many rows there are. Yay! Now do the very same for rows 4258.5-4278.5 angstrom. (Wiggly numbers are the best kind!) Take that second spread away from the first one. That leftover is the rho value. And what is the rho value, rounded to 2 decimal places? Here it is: 0.24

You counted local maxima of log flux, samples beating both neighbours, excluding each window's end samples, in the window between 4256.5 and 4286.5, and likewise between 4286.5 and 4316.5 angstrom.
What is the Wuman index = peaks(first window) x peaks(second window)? 42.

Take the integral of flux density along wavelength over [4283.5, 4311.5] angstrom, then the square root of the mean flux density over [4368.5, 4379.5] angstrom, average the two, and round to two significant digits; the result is 74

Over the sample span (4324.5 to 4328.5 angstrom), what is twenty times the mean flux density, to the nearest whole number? 112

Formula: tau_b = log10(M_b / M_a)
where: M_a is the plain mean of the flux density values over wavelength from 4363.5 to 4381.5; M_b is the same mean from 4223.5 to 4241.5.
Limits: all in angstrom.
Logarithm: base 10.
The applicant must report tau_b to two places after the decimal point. -0.04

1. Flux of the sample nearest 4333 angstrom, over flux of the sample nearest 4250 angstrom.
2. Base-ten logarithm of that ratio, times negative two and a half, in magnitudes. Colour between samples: -0.117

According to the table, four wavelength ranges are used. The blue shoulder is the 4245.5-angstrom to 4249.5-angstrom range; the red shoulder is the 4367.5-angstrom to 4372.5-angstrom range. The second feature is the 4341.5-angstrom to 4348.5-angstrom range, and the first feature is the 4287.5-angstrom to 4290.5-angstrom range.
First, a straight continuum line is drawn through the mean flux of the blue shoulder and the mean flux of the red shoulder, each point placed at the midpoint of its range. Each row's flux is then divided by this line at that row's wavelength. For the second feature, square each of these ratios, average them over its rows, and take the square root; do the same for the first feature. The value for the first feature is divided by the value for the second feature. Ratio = 1.13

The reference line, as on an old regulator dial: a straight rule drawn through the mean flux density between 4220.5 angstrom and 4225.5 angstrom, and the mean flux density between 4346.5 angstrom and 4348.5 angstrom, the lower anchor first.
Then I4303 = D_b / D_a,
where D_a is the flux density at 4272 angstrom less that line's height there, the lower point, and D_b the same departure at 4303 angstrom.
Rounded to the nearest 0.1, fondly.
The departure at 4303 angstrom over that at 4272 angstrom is -9.5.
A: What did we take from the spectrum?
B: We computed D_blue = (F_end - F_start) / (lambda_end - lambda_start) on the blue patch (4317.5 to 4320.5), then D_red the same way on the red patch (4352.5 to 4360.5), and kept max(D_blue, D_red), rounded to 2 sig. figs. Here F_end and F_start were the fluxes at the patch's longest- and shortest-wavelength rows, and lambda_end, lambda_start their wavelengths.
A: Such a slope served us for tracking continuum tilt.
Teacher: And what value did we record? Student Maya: 0.19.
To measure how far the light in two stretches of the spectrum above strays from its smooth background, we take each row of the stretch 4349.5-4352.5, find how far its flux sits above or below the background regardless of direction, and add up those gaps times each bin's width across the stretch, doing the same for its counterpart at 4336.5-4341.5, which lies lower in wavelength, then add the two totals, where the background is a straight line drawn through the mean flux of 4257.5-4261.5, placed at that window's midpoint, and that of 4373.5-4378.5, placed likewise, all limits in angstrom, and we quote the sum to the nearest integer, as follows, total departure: 10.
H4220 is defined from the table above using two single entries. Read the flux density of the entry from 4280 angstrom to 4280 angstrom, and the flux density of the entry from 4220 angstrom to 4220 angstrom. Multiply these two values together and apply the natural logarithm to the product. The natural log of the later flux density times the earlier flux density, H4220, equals 3.69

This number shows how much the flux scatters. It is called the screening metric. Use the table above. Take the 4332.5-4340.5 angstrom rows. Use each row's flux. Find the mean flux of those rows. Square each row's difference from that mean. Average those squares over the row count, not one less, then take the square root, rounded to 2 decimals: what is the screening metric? 0.51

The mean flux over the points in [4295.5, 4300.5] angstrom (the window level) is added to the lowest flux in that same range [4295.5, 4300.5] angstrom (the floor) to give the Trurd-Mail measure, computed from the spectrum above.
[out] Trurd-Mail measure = 9.5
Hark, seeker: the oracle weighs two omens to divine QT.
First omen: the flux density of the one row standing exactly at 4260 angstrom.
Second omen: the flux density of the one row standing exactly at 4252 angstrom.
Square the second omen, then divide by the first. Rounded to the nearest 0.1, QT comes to 4.7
